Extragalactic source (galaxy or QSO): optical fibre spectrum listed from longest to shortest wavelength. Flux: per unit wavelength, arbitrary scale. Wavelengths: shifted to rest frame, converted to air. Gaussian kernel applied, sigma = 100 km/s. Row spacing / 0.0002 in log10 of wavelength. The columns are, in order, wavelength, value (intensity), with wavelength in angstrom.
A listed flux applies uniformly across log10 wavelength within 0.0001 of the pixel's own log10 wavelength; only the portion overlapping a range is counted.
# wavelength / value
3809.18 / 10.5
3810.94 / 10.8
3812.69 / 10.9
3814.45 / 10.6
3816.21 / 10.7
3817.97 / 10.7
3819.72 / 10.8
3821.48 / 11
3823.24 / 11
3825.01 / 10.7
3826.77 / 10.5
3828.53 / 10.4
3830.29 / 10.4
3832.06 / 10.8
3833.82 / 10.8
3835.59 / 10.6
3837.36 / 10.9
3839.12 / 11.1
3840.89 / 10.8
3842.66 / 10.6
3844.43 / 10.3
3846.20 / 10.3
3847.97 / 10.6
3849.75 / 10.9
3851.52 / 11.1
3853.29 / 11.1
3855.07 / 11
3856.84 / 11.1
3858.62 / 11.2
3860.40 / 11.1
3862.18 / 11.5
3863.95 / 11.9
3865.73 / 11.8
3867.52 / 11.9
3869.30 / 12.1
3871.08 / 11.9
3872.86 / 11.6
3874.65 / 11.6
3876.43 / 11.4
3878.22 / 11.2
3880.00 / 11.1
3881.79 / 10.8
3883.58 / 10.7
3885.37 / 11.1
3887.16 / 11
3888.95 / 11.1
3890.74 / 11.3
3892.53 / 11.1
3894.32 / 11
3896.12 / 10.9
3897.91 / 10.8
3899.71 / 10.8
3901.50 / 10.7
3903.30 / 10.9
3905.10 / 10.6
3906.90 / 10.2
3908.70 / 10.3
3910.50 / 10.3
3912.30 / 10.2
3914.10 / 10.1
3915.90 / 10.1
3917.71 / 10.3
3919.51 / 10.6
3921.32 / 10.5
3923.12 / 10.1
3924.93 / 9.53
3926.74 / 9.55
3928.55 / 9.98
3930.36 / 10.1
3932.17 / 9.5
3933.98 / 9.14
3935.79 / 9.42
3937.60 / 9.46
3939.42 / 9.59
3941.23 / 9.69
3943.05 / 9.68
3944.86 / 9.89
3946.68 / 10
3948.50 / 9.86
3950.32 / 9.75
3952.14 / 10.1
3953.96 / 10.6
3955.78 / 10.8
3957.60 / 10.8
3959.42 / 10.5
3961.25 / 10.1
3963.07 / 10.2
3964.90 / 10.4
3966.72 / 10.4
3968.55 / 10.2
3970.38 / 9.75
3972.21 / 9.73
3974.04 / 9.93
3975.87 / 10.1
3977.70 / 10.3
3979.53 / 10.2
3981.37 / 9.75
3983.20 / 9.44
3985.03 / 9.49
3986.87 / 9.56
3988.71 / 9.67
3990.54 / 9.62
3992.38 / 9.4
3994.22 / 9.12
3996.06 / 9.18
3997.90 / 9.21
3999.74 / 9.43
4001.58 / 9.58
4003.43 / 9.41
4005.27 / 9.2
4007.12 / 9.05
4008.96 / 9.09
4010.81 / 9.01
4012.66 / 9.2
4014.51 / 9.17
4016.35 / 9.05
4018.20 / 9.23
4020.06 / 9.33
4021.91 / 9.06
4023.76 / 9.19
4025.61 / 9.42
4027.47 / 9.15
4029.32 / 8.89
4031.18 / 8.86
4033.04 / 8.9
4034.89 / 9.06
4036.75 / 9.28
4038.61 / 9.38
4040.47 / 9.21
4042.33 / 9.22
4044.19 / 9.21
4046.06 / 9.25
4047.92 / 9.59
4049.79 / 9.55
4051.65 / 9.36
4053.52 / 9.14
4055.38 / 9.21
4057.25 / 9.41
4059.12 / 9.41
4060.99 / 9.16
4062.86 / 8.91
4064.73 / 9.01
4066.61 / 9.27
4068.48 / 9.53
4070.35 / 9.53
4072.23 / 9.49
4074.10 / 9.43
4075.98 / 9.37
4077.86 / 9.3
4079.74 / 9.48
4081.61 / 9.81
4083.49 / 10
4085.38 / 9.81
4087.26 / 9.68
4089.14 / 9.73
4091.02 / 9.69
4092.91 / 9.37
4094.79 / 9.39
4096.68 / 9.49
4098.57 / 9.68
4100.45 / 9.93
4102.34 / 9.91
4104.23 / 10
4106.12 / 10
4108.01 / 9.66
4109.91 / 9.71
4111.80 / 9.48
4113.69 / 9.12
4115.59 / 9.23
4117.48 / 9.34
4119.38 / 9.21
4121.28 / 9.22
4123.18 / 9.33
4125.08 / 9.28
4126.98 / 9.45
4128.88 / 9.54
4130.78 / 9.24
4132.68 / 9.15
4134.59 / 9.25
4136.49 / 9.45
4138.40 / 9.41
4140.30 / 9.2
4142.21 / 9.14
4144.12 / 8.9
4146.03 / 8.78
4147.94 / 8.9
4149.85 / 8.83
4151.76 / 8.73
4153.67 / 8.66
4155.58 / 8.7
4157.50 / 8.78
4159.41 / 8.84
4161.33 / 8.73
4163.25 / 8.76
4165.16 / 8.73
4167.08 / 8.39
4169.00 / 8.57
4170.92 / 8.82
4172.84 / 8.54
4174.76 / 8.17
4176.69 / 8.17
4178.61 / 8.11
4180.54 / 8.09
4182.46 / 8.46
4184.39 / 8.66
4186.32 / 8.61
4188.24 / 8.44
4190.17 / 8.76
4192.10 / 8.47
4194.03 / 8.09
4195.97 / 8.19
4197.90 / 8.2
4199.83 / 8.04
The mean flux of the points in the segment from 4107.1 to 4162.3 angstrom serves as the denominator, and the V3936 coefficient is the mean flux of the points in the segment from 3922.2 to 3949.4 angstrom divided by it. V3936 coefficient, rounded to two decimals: 1.06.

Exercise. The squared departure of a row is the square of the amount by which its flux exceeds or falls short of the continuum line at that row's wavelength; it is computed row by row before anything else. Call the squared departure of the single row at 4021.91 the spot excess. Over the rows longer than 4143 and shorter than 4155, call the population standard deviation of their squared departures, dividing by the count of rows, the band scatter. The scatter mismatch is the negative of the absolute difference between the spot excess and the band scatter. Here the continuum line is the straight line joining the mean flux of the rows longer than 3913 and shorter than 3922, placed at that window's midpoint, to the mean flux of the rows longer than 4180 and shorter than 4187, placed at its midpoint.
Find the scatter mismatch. -0.27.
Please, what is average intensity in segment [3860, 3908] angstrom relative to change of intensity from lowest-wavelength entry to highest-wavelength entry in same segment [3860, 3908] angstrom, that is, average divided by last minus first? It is -12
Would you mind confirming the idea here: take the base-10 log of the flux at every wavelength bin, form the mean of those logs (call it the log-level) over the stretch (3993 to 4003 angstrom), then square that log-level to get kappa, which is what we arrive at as 0.94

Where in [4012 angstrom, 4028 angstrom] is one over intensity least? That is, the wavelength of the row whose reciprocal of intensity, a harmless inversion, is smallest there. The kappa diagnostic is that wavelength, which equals 4025.61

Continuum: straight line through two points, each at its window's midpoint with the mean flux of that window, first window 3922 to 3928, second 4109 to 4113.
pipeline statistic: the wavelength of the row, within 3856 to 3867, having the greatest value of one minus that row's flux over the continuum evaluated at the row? 3856.84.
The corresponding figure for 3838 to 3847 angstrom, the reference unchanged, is 3844.43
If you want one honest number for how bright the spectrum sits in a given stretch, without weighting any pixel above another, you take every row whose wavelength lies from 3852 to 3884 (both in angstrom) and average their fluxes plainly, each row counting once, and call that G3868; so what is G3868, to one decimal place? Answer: 11.4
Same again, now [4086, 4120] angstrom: 9.6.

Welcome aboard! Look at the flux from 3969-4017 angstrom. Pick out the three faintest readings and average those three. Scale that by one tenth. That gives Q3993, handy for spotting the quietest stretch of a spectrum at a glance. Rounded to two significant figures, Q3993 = 0.90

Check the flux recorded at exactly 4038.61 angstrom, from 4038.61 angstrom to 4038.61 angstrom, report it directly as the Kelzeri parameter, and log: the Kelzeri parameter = 9.38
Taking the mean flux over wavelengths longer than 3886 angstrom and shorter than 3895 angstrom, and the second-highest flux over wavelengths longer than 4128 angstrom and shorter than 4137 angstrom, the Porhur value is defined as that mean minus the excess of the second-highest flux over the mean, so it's 12.8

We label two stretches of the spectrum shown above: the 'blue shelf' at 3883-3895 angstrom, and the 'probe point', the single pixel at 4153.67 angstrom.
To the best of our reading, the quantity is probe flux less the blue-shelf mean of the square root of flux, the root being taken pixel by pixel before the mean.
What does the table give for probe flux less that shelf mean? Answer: 5.3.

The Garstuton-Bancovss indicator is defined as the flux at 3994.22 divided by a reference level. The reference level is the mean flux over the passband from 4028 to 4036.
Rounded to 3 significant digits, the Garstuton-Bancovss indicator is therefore 1.02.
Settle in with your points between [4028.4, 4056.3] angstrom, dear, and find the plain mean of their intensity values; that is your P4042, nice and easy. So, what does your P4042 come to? 9.2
